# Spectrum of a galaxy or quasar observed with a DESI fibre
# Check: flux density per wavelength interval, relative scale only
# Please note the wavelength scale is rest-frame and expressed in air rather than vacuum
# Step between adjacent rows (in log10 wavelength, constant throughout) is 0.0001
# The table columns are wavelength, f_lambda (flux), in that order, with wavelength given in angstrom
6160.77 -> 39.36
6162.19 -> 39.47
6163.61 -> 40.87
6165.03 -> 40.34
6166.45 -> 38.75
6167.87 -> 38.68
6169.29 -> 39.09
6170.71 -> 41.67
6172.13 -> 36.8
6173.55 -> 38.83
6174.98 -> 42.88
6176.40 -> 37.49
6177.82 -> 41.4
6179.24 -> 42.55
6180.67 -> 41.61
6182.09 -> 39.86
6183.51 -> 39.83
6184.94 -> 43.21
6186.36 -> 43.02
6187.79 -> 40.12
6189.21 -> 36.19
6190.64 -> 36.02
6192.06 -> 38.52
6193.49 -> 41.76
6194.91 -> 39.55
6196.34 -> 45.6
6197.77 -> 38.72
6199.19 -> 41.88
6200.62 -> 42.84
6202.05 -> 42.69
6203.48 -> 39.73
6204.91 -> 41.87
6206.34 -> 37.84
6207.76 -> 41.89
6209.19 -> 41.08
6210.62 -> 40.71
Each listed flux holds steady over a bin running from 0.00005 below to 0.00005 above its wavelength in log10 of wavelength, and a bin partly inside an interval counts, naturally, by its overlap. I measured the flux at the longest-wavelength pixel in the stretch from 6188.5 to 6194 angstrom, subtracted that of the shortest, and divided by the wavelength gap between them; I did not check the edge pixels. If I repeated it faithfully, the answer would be 1.30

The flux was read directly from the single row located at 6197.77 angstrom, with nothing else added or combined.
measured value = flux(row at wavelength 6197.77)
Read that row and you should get 38.72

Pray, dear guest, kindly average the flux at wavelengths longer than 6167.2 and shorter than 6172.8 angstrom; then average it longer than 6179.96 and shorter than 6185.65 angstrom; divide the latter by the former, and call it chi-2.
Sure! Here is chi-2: 1.05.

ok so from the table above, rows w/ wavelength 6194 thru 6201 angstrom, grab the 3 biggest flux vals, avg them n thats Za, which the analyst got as 43.4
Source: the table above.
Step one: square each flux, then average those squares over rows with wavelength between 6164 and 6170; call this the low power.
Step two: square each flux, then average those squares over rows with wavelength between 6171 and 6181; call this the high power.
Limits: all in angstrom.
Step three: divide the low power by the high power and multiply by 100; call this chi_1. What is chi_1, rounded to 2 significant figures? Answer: 95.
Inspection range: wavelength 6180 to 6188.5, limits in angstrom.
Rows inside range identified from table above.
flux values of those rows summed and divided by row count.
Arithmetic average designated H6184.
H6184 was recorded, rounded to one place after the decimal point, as 41.3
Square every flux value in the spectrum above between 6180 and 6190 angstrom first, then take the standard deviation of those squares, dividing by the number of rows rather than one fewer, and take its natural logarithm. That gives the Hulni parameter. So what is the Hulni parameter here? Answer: 5.18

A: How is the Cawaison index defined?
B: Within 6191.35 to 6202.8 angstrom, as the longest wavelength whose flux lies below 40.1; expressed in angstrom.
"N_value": 6197.77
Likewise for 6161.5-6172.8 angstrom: 6172.13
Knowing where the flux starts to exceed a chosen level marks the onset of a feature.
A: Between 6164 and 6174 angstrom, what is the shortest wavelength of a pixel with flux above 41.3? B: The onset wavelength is 6170.71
